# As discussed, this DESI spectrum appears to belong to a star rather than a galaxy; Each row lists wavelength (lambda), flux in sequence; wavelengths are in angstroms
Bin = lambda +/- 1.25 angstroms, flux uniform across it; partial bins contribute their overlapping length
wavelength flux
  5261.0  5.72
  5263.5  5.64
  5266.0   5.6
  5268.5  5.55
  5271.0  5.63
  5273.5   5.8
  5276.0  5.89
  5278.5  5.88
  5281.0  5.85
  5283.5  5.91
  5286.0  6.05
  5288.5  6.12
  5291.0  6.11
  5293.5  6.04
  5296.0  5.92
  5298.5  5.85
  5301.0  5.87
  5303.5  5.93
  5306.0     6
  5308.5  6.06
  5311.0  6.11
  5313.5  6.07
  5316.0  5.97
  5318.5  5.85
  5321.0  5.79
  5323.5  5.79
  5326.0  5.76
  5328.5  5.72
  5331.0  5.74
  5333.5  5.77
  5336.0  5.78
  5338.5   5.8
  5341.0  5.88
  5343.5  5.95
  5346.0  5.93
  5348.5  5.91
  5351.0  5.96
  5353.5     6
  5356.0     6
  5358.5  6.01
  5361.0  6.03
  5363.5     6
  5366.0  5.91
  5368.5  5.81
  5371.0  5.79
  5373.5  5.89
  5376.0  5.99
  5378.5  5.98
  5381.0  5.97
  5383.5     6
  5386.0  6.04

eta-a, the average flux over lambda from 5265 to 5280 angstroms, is 5.73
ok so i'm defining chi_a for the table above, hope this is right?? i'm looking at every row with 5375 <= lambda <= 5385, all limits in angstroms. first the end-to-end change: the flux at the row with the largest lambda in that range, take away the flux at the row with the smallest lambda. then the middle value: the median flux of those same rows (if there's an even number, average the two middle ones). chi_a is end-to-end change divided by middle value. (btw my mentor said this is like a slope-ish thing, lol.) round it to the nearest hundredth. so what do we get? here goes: 0.00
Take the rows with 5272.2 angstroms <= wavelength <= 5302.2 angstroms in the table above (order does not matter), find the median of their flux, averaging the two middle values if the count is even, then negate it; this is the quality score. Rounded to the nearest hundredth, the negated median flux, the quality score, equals -5.90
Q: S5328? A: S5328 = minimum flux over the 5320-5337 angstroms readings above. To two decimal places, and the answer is 5.72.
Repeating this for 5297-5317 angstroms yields 5.85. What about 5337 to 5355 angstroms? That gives 5.80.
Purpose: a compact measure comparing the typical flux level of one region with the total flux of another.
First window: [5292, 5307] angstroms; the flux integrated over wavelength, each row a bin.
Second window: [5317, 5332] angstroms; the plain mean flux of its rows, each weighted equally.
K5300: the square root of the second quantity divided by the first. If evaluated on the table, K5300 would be 0.25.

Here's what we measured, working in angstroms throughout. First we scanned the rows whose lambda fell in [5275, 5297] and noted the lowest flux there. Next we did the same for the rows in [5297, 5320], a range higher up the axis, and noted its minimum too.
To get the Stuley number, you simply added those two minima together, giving 11.7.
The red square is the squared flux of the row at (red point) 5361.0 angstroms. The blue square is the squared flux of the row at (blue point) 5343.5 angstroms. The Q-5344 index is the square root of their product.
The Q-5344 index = 35.9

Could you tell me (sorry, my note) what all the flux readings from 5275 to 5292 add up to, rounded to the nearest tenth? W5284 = 41.8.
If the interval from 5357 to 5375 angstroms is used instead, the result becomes 41.4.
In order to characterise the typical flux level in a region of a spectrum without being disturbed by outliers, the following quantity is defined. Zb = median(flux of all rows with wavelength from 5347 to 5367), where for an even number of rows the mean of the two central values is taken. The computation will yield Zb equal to 6.00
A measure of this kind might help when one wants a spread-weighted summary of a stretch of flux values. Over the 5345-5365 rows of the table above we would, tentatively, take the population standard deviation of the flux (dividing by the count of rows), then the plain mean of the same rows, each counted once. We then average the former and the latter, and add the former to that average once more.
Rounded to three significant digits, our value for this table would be 3.05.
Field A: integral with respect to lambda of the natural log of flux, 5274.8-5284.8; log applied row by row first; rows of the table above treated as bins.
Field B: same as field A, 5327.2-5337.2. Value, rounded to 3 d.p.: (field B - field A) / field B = -0.013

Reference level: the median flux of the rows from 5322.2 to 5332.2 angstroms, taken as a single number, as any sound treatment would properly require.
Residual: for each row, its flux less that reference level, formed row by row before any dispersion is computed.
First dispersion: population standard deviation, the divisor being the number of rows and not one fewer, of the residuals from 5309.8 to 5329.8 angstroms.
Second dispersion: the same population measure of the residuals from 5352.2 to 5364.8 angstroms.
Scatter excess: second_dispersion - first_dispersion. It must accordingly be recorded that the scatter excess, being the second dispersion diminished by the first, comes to -0.13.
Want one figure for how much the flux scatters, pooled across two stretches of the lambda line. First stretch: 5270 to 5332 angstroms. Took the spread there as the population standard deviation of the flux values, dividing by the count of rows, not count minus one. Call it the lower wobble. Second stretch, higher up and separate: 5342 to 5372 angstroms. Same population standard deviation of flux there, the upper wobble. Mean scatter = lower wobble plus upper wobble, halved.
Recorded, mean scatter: 0.103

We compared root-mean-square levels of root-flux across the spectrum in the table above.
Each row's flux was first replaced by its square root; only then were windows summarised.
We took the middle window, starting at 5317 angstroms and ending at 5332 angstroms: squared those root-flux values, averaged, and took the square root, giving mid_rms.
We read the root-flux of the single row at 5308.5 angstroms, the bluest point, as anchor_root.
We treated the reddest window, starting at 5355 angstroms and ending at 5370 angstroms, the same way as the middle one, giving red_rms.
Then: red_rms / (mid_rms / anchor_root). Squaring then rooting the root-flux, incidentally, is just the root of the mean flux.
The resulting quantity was 2.50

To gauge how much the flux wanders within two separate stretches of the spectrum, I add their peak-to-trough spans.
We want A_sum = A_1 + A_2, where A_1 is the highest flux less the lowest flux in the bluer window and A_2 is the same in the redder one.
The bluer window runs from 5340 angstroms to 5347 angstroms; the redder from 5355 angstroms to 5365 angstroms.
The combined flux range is 0.10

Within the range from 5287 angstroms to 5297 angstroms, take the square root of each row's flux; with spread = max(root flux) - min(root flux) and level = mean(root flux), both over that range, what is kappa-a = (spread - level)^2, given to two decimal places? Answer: 5.85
